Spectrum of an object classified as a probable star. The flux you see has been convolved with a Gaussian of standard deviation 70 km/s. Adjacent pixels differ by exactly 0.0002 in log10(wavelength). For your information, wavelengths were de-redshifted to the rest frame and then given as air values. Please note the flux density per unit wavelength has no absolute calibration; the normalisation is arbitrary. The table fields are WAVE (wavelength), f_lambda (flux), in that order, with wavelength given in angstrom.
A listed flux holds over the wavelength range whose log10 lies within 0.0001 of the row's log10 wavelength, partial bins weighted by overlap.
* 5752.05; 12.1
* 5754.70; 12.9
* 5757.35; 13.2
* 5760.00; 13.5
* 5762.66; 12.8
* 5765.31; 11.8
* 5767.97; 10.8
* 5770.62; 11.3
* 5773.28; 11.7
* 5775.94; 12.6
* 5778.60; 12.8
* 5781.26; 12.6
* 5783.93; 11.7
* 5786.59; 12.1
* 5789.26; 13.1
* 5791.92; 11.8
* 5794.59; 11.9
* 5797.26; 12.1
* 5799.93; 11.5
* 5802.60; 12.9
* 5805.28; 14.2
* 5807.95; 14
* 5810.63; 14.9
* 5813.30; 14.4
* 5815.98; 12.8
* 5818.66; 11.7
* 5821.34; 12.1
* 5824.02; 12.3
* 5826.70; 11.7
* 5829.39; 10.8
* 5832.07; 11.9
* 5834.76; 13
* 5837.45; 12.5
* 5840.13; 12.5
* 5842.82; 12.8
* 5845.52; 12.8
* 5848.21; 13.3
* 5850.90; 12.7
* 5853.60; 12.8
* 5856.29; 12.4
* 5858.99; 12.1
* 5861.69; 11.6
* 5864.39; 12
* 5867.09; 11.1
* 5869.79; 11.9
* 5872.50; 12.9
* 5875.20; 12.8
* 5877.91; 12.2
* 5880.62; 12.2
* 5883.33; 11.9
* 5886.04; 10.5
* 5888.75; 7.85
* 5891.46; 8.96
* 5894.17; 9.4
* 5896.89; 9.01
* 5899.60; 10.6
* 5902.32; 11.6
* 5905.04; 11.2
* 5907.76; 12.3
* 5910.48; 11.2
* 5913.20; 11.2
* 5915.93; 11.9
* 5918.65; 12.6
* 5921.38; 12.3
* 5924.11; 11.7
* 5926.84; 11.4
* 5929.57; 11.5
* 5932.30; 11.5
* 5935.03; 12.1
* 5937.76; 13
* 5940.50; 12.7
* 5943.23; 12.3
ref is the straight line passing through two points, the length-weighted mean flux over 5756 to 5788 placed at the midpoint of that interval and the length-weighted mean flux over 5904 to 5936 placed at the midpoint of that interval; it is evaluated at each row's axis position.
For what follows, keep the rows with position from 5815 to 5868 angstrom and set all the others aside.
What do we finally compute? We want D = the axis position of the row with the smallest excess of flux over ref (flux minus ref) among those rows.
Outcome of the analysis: 5829.39 angstrom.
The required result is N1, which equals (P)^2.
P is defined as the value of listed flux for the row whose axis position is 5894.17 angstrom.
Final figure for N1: 88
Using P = 9.4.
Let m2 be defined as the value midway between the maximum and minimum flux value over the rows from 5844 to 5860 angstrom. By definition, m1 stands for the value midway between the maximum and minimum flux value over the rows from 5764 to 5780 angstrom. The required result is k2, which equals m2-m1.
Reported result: 0.9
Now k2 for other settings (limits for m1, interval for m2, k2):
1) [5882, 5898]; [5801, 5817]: 4.0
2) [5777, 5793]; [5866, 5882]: -0.4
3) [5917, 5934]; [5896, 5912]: -1.3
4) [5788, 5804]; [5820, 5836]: -0.4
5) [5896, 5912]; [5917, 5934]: 1.3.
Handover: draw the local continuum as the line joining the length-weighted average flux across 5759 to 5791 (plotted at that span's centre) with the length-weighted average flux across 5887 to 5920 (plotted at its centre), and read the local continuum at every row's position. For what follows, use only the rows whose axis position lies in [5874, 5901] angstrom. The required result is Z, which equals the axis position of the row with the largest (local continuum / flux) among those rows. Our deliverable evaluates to 5888.75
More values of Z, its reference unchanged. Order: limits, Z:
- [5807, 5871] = 5829.39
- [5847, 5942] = 5888.75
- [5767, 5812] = 5767.97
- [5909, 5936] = 5910.48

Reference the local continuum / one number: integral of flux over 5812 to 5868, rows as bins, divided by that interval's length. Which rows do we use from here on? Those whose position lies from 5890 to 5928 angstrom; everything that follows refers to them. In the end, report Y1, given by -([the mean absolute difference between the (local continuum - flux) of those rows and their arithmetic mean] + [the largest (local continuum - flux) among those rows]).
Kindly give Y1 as -4.3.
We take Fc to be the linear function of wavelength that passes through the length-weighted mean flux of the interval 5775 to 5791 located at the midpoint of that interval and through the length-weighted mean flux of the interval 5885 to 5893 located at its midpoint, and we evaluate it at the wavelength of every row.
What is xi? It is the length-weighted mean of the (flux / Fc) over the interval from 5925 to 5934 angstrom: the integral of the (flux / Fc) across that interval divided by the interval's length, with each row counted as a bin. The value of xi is 1.48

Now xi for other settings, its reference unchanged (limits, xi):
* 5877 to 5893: 1.14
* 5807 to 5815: 1.24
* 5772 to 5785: 0.97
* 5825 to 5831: 1.03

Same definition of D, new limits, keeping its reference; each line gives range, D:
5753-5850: 5767.97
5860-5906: 5888.75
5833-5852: 5837.45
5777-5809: 5799.93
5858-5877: 5867.09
